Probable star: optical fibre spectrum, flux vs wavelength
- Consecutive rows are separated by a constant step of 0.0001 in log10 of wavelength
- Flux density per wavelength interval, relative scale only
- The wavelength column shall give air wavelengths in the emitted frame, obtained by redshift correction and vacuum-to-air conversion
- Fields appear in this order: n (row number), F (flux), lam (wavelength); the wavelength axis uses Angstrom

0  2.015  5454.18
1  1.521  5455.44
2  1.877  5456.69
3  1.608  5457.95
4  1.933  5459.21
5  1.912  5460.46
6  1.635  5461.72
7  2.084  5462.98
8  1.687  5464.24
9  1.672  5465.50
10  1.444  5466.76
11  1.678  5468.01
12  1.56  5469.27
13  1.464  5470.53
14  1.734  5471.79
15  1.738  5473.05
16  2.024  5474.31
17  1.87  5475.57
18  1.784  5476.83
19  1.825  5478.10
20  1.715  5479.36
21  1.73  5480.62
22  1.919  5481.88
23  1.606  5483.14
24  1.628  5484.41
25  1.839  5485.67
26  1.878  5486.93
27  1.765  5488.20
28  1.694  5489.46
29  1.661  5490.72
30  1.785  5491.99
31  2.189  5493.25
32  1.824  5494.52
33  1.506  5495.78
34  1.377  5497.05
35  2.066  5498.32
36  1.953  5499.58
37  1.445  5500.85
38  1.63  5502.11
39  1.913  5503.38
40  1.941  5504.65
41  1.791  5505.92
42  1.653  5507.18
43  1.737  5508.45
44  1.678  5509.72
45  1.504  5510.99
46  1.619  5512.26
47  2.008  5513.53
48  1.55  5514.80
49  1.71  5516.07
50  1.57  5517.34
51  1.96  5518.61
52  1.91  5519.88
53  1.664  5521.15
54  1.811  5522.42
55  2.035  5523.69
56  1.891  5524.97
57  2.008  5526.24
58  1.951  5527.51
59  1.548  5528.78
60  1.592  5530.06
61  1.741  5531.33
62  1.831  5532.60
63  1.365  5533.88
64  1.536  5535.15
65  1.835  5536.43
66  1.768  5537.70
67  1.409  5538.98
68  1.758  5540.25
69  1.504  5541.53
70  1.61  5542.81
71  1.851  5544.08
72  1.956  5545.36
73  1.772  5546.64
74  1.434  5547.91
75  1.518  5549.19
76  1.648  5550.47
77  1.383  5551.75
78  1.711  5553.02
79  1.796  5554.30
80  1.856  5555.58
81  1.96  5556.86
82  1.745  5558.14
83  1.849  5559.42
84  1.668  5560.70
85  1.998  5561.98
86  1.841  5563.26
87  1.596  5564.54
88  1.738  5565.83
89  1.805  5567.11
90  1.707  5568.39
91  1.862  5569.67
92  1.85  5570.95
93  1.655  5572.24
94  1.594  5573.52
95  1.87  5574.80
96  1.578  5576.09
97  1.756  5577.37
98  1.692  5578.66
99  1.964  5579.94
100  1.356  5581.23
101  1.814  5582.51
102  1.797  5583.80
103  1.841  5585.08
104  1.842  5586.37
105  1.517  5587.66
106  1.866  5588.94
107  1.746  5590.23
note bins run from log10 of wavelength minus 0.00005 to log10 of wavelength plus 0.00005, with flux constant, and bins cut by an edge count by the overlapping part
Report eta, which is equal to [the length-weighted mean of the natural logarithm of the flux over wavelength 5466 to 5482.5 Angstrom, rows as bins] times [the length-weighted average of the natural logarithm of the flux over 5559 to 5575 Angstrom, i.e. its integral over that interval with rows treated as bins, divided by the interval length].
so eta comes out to 0.308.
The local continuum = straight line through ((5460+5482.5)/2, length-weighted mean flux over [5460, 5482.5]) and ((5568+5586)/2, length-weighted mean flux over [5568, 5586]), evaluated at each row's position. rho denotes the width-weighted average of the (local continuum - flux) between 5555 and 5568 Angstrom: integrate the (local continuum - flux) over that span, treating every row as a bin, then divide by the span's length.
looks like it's -0.06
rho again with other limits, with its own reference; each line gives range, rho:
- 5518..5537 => -0.03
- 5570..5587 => 0.00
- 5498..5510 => -0.03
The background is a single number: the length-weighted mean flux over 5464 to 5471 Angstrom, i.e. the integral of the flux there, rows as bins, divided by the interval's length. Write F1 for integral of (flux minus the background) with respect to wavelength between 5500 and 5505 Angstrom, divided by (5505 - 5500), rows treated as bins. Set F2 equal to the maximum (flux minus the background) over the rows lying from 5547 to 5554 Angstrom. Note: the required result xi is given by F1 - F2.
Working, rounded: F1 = 0.15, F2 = 0.13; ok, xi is 0.02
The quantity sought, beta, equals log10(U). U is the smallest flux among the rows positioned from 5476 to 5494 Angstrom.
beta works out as 0.206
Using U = 1.606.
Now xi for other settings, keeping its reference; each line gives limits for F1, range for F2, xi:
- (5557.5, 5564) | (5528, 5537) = -0.02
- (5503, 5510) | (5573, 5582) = -0.18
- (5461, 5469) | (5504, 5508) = -0.24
